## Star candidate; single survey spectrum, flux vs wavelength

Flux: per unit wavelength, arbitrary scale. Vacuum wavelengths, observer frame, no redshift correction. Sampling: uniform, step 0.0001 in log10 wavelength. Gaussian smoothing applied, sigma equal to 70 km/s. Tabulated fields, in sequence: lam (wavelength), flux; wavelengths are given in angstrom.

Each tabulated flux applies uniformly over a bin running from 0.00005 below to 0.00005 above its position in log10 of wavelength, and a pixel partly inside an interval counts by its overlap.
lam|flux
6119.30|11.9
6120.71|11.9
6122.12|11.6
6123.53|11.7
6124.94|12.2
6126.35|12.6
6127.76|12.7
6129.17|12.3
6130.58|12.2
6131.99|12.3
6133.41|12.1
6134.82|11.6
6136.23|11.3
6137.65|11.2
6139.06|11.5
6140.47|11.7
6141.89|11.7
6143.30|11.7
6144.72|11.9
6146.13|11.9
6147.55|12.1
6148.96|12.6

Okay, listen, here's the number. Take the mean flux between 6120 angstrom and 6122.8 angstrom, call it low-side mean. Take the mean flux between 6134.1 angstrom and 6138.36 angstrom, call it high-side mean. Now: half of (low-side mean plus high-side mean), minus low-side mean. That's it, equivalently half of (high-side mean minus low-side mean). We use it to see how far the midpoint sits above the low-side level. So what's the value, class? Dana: -0.19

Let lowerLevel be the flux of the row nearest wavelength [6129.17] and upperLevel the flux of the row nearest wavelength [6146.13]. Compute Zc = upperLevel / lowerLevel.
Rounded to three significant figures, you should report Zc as 0.967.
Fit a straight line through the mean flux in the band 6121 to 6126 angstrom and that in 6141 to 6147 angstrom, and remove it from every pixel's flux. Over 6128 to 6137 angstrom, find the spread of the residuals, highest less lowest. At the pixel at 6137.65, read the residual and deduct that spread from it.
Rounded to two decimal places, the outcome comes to -1.60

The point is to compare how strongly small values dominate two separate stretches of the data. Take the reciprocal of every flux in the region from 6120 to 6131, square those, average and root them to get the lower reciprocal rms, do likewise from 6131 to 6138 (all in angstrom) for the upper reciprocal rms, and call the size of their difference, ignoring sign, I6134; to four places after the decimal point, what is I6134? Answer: 0.0032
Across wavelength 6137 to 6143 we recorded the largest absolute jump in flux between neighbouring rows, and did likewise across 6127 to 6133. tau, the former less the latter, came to -0.10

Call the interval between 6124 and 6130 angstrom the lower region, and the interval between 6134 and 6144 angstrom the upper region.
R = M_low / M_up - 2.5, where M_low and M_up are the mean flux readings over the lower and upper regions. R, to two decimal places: -1.42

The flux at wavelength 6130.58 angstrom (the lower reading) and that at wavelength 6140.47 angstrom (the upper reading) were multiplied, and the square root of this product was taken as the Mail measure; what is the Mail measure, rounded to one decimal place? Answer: 11.9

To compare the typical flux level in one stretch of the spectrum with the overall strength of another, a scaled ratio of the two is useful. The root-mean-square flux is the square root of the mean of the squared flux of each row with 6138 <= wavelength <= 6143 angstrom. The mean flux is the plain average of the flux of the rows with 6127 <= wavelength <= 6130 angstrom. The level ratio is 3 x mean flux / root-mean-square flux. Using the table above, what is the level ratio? 3.22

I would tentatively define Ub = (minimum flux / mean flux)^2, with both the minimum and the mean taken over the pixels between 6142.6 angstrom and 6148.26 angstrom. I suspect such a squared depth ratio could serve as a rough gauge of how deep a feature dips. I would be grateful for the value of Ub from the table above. 0.97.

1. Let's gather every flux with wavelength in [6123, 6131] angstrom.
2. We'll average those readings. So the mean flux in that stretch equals 12.3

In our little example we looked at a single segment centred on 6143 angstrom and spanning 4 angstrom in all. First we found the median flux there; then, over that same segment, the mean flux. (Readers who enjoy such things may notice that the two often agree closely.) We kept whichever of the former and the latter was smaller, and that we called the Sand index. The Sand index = 11.70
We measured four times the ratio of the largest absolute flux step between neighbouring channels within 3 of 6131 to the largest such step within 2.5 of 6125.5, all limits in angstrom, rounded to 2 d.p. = 1.60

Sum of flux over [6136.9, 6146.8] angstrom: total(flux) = 82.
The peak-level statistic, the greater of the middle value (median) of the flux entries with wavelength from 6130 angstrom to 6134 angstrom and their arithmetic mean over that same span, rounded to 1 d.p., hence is 12.2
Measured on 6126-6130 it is 12.6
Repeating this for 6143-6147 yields 11.9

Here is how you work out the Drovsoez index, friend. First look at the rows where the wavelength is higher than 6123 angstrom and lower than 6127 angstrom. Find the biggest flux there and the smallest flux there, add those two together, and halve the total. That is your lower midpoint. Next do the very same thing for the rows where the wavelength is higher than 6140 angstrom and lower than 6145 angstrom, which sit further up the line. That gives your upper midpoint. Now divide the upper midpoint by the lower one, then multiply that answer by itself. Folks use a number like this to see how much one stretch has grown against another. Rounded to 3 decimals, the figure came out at 0.943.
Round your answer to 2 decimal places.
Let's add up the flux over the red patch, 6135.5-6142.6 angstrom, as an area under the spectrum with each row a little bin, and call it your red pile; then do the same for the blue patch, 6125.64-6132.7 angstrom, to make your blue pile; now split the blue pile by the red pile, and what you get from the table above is 1.08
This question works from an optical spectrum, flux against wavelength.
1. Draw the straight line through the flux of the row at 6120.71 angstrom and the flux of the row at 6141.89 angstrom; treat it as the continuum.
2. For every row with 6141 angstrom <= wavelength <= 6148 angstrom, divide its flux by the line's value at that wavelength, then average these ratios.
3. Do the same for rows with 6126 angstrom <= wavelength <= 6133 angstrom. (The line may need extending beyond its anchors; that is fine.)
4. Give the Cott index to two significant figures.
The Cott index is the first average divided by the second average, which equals 0.97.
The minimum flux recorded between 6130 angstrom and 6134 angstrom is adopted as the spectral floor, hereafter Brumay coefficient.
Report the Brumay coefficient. 12.1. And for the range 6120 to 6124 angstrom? 11.6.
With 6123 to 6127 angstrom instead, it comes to 11.7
